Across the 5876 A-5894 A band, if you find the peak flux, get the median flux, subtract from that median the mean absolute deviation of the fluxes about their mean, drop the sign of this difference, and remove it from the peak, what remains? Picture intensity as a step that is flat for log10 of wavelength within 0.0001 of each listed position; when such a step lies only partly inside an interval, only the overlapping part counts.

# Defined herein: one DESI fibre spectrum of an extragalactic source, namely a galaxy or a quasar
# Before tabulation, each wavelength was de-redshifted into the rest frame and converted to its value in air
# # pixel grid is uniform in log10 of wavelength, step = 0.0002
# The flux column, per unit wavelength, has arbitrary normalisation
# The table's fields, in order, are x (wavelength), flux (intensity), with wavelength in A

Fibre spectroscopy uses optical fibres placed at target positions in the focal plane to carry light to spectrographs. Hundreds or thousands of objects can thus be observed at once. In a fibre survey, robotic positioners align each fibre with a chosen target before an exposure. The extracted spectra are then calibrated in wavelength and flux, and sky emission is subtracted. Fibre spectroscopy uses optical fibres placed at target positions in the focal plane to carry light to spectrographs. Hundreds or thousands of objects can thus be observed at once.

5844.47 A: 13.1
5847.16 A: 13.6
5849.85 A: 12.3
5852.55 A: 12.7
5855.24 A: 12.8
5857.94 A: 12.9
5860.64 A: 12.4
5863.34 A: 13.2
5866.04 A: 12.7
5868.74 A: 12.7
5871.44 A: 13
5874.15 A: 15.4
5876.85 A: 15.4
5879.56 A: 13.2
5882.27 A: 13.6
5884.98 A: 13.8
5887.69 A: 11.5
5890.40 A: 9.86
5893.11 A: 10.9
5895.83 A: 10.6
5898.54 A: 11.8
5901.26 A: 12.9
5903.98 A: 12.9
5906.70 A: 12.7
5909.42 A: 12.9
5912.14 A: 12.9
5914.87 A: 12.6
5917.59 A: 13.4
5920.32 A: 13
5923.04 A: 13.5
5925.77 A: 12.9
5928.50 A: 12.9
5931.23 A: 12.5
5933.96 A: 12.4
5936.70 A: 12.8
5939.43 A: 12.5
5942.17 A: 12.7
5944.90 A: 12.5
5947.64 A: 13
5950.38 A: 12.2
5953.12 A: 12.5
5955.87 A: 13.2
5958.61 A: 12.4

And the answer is 3.8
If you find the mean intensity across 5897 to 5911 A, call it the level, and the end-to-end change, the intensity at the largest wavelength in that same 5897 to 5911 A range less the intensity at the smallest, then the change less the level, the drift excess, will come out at -11.5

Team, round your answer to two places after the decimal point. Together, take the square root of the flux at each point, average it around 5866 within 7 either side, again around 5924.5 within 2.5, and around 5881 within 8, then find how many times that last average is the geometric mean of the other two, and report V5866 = 1.03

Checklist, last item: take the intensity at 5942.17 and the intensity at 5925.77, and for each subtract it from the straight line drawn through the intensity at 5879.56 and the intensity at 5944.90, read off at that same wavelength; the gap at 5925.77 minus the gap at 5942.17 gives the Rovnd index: 0.0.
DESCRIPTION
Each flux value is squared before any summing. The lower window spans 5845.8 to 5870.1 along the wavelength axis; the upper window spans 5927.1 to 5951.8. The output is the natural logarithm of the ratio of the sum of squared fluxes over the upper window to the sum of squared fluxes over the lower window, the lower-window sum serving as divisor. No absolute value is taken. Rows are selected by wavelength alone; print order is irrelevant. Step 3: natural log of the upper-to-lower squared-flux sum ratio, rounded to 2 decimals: -0.03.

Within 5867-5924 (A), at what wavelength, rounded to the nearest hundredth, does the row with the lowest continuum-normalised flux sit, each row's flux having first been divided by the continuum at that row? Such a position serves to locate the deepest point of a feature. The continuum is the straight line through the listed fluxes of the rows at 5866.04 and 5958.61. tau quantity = 5890.40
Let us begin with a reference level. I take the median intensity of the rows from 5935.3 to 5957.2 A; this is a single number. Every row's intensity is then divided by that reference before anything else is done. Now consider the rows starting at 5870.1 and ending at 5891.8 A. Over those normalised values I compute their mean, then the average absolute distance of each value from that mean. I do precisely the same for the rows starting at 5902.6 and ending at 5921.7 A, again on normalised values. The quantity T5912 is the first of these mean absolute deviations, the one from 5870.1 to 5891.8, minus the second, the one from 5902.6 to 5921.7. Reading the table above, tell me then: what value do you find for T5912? 0.09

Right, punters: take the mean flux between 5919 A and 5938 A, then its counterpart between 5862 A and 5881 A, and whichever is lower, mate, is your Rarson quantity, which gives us 12.9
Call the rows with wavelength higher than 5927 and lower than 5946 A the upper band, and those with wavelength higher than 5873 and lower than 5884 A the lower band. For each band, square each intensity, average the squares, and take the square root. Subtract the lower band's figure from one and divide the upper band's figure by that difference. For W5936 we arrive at -0.94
